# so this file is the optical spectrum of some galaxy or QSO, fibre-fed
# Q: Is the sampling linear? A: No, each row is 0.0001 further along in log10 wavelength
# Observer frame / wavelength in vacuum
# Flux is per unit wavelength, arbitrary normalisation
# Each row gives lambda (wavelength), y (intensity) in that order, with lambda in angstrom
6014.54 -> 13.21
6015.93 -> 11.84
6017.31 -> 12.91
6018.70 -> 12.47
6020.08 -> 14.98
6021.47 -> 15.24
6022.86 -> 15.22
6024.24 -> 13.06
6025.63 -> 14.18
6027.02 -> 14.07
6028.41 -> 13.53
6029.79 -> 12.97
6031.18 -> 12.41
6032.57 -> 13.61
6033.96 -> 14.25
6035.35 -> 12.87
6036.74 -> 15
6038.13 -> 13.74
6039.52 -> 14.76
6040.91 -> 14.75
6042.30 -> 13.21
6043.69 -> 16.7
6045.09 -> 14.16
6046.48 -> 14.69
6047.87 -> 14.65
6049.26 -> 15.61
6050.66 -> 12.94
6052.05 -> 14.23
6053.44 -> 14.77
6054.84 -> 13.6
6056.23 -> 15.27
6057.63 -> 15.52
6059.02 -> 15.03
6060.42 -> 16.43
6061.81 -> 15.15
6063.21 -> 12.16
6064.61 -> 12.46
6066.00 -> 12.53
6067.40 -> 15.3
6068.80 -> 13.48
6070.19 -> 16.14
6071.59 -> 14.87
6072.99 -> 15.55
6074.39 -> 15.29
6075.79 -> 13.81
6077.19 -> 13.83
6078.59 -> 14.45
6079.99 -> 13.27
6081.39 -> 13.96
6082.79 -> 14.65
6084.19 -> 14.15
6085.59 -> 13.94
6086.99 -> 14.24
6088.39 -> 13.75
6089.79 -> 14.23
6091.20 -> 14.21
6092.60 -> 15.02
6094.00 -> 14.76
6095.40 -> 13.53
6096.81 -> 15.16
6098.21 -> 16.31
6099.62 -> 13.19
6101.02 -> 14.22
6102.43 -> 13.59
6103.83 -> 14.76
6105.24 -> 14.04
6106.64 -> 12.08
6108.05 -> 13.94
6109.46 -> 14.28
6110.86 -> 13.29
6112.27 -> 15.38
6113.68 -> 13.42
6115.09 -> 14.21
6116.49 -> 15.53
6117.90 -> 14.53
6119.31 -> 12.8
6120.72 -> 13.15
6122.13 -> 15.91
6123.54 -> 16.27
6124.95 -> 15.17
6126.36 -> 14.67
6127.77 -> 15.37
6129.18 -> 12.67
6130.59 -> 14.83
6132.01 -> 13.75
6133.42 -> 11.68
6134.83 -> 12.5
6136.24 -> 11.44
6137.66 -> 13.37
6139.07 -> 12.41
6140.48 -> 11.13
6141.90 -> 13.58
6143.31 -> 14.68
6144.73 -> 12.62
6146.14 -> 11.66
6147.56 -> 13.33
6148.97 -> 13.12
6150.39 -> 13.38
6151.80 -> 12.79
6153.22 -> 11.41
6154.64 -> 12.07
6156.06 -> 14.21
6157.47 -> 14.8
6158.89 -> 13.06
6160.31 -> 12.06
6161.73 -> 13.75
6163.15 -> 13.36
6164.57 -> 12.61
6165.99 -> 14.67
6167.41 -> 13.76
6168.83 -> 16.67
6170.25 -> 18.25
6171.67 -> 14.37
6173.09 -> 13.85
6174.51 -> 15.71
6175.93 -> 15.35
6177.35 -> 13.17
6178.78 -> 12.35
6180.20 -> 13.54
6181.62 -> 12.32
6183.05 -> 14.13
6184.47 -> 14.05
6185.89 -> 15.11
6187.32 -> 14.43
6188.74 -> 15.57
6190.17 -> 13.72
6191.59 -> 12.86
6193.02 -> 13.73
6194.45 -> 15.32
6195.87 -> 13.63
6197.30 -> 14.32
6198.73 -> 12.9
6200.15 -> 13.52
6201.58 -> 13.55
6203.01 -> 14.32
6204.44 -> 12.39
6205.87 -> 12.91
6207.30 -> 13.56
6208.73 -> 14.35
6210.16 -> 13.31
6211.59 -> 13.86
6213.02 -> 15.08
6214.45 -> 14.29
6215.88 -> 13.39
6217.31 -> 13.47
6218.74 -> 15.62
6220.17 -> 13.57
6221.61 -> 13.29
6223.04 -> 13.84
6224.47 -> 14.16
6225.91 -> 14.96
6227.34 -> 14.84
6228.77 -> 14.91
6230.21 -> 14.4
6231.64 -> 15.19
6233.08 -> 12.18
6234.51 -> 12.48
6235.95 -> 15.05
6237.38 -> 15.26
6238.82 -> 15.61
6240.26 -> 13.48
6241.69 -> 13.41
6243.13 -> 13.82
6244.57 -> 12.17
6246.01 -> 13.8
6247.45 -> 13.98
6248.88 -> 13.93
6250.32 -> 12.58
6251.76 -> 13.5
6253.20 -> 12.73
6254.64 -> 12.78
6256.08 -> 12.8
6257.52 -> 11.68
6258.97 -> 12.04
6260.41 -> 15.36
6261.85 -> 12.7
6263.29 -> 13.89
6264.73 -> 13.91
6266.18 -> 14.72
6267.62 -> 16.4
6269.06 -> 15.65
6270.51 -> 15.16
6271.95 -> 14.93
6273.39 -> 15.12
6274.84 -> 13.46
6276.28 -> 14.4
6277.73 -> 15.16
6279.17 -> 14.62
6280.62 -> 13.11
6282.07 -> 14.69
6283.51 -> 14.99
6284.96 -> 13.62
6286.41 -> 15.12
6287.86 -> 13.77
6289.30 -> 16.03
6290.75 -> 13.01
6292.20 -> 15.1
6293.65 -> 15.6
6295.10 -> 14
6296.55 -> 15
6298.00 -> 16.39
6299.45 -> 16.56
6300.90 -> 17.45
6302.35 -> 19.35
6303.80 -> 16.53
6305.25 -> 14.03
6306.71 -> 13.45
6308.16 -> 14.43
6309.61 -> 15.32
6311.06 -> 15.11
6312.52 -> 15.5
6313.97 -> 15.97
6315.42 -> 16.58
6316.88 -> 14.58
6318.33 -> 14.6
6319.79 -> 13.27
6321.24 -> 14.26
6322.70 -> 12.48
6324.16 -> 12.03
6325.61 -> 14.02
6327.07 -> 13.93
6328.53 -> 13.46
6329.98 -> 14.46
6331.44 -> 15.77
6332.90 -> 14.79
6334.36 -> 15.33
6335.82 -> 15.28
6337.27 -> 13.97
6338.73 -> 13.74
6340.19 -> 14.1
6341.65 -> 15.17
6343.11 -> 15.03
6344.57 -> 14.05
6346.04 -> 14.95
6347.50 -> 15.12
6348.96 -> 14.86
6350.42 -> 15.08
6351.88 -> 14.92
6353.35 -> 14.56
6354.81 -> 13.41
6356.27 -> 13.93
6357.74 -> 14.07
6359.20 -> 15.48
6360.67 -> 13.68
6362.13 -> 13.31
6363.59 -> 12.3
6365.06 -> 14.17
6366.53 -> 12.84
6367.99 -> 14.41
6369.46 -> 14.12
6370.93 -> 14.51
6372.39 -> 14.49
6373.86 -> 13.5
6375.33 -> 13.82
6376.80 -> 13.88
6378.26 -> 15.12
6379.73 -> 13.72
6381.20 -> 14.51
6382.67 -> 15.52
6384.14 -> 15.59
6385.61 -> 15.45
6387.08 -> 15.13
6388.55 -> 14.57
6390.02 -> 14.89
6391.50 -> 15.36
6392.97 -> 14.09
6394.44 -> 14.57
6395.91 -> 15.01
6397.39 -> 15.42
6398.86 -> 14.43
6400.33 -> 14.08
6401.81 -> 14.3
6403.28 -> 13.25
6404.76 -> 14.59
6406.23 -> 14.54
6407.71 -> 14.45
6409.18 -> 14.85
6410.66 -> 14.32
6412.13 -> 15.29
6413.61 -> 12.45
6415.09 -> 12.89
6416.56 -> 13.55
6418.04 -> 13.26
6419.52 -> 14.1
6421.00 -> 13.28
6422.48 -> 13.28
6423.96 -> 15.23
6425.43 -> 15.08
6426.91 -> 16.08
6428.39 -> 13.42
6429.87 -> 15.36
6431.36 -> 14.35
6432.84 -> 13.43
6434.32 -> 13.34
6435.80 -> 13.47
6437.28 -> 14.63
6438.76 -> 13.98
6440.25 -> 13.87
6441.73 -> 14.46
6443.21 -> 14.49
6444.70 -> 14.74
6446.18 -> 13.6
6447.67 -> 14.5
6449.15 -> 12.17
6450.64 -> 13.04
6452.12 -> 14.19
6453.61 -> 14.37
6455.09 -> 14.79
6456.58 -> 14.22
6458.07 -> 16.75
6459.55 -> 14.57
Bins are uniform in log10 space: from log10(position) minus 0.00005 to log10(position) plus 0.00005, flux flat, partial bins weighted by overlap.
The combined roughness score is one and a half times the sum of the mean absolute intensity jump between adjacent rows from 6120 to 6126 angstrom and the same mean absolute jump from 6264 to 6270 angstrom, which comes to 3.7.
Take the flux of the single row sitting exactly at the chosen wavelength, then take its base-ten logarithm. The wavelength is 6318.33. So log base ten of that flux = 1.16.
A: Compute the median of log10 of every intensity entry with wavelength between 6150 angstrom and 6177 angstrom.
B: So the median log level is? 1.14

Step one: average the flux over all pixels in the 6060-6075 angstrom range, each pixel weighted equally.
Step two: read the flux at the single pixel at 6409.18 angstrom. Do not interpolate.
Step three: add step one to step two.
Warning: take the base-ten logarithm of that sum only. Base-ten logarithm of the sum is 1.47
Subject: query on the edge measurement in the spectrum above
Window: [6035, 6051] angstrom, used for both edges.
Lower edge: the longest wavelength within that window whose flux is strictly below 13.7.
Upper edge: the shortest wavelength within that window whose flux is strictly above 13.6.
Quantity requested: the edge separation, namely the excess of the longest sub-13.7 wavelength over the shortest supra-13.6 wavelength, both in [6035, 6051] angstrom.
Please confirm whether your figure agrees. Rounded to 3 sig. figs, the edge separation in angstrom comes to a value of 13.9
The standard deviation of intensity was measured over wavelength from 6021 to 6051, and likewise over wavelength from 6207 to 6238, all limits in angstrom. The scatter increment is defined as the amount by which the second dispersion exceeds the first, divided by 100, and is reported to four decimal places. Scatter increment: -0.0013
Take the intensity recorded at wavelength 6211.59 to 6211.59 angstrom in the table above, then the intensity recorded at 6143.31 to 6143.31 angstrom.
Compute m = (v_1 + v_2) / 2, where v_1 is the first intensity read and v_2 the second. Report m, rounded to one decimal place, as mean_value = 14.3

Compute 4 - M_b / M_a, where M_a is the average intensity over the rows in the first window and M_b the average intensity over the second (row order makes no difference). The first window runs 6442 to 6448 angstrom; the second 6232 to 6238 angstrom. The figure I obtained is 3.04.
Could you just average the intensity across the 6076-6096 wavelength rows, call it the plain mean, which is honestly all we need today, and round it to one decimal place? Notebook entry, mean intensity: 14.1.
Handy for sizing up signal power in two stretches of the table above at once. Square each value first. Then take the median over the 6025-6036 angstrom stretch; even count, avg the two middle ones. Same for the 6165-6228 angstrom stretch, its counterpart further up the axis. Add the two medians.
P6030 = 376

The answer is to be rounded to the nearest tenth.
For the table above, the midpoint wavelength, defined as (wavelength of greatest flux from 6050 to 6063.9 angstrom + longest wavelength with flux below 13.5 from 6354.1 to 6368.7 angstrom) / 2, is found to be 6213.5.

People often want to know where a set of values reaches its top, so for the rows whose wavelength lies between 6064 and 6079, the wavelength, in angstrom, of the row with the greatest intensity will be 6070.19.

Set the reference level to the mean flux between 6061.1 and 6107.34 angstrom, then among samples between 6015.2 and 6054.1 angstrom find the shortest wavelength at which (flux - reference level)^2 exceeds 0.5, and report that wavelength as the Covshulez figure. 6015.93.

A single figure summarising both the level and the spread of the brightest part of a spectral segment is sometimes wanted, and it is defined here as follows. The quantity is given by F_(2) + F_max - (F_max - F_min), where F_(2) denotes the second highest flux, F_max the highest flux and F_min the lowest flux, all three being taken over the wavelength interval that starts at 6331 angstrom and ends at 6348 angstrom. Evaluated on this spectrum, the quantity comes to 29.1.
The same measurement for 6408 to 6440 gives 27.8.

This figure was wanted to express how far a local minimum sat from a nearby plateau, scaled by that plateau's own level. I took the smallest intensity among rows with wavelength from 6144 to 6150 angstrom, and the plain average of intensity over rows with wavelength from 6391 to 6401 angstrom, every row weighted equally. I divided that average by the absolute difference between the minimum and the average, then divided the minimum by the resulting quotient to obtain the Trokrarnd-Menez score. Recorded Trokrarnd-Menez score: 2.4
